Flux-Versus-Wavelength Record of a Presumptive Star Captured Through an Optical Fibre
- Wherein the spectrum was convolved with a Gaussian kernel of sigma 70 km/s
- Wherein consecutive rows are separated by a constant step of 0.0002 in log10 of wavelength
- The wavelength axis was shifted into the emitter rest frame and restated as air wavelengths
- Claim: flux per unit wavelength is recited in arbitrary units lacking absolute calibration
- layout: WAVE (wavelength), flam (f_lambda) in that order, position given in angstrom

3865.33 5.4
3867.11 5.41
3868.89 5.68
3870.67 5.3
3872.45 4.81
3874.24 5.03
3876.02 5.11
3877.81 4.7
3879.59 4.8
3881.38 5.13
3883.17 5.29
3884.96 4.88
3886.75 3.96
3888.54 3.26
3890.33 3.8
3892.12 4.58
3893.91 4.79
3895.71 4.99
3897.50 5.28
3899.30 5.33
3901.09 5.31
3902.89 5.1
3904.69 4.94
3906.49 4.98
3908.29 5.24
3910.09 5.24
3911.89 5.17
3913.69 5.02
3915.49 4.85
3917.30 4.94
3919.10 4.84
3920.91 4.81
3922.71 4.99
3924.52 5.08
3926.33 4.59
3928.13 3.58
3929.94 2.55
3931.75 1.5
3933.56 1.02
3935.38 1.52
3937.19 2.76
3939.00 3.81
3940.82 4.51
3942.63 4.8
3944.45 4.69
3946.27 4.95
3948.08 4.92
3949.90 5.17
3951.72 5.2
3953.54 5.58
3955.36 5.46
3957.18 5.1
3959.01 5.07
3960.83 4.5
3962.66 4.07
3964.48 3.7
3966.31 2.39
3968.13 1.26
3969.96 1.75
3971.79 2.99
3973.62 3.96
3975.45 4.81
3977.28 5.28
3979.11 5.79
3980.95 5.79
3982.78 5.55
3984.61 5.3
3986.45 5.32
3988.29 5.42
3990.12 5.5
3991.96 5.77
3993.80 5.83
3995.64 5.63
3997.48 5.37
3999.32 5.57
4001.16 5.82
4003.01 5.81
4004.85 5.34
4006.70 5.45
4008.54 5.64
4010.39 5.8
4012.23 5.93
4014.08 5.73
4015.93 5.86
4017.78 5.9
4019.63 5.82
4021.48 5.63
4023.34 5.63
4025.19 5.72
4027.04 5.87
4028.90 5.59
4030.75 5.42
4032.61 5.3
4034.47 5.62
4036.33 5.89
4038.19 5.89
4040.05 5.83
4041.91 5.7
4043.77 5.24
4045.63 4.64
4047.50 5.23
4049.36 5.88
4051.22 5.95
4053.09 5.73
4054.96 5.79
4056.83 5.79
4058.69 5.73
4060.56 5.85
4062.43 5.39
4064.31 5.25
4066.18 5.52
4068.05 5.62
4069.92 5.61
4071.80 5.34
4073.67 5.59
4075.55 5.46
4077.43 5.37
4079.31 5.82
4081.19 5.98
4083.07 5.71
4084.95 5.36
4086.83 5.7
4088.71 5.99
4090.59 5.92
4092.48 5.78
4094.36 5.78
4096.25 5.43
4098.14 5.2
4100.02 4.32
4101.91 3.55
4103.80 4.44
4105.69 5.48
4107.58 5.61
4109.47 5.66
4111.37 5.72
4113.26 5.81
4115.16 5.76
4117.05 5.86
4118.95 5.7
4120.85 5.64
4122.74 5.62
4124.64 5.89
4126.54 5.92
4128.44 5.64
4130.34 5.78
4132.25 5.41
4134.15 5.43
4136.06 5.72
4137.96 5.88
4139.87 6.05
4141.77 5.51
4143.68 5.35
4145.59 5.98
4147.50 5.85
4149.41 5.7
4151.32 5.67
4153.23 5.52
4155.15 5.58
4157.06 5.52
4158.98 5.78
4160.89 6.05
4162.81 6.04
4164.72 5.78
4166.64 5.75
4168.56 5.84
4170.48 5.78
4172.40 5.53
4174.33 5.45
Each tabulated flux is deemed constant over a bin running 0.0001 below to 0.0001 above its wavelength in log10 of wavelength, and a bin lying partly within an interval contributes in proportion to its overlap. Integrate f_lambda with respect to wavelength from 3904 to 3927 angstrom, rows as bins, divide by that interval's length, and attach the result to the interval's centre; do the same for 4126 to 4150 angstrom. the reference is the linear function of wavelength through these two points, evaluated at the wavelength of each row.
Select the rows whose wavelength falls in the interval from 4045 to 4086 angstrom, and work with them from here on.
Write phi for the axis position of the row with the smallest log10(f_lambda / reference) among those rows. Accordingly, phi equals 4045.63 angstrom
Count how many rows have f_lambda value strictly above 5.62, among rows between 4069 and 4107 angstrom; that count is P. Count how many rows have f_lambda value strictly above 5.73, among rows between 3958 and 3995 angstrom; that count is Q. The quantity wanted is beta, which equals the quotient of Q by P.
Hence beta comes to 0.5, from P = 8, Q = 4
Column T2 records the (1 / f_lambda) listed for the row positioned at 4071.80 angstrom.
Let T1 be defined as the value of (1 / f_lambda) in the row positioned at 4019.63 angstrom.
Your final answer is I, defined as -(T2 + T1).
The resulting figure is -0.359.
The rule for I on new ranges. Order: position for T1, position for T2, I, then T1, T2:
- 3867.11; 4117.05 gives -0.355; 0.185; 0.171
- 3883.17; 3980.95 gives -0.362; 0.189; 0.173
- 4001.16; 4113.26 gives -0.344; 0.172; 0.172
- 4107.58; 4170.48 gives -0.351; 0.178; 0.173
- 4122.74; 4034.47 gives -0.356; 0.178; 0.178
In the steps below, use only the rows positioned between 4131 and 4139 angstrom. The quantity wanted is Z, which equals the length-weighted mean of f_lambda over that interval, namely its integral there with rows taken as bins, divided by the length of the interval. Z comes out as 5.61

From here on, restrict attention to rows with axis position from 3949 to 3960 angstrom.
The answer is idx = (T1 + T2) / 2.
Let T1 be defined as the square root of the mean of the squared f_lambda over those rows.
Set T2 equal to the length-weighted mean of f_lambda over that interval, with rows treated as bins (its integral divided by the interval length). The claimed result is 5.26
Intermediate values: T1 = 5.3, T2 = 5.3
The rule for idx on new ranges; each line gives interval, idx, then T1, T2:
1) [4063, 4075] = 5.49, 5.5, 5.5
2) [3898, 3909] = 5.15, 5.2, 5.2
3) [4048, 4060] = 5.80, 5.8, 5.8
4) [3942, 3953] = 4.97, 5.0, 5.0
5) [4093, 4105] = 4.84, 4.8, 4.8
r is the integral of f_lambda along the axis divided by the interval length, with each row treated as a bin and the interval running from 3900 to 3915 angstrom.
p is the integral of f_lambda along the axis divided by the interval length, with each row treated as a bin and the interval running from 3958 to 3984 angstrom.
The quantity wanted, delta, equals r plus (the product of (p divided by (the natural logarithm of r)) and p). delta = 15.3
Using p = 4.1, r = 5.1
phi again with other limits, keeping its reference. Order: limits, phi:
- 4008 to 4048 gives 4045.63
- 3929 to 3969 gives 3933.56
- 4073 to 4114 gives 4101.91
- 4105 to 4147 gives 4143.68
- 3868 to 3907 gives 3888.54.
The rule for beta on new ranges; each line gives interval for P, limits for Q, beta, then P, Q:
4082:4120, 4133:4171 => 0.9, 12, 11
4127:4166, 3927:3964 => 0.0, 13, 0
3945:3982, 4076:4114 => 3.5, 2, 7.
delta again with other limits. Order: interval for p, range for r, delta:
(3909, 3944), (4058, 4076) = 14.9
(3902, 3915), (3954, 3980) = 22.6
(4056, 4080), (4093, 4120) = 23.8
